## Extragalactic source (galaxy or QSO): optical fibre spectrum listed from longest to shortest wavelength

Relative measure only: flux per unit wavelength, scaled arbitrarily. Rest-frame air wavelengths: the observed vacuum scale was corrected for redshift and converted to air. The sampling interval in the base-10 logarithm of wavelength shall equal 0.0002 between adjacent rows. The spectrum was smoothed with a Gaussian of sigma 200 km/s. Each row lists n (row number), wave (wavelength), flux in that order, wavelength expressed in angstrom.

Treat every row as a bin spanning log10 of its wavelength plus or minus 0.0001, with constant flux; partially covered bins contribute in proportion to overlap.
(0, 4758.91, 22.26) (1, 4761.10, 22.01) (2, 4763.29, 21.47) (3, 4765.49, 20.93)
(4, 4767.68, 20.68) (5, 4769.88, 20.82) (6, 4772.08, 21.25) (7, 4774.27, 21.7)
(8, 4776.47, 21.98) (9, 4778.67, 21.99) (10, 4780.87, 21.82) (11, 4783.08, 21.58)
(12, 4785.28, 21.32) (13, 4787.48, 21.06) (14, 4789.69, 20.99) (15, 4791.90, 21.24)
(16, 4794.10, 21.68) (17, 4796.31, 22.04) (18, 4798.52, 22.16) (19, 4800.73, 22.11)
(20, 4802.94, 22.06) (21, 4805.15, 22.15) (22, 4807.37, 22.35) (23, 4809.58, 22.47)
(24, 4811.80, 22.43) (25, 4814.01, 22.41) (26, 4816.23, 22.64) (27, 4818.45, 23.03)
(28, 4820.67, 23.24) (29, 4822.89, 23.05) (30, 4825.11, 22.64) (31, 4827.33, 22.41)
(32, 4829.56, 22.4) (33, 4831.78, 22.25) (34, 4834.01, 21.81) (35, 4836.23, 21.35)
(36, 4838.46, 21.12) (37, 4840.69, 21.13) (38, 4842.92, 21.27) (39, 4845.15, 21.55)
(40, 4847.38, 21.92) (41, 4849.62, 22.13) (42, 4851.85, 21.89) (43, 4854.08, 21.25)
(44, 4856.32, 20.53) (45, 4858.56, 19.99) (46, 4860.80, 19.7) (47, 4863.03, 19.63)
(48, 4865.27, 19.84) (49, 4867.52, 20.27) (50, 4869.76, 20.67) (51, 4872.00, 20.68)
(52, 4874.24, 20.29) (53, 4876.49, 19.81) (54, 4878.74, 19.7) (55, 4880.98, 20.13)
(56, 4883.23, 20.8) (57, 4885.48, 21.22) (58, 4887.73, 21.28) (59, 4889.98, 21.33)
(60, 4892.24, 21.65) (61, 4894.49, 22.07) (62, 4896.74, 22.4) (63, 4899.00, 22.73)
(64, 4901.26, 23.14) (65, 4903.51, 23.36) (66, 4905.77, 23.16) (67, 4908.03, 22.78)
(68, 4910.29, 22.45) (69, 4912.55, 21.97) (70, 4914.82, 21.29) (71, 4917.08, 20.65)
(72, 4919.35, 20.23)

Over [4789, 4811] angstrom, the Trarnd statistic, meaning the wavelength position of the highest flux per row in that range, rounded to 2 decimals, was 4809.58 angstrom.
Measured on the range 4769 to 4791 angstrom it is 4778.67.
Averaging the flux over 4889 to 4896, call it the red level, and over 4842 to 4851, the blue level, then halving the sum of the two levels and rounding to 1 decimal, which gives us 21.7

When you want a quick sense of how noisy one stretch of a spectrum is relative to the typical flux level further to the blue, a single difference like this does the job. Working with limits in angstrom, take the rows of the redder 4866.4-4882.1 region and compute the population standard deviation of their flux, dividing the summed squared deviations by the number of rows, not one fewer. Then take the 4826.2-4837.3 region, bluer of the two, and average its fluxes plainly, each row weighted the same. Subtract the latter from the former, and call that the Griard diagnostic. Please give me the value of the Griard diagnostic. -21.7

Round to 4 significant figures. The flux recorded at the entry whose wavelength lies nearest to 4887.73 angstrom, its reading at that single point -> 21.28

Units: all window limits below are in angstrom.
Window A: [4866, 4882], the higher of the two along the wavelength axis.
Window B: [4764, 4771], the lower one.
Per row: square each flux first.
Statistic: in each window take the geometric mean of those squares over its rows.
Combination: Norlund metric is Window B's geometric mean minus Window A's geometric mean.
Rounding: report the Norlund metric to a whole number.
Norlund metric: 24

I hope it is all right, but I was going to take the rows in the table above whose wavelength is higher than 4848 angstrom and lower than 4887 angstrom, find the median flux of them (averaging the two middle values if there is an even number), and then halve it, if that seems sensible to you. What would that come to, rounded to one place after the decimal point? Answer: 10.1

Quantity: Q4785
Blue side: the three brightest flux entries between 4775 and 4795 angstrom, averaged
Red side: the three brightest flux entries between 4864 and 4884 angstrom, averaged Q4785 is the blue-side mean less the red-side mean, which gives 1.2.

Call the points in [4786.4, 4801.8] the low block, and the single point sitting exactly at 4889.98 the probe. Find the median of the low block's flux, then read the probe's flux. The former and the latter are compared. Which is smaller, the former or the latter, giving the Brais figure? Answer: 21.3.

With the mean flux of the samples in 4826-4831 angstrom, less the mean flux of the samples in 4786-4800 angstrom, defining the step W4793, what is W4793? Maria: 0.9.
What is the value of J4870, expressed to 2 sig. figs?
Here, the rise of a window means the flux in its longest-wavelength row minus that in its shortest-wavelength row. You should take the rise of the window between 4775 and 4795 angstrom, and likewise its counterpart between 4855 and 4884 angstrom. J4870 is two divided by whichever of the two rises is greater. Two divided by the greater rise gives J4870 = 7.4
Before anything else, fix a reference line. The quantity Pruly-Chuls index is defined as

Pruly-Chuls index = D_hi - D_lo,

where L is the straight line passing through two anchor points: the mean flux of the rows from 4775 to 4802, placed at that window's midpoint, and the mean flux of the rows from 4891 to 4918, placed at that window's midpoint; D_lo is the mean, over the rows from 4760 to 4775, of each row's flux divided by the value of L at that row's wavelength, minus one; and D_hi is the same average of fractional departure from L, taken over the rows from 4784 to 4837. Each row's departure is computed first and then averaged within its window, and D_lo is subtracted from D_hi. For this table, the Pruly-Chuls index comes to 0.03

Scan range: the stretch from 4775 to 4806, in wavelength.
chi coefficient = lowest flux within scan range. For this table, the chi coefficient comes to 20.99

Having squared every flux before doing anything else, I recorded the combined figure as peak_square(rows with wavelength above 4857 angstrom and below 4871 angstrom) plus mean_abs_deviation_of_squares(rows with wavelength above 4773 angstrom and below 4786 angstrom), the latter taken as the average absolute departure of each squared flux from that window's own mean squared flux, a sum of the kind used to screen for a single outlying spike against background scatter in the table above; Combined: 436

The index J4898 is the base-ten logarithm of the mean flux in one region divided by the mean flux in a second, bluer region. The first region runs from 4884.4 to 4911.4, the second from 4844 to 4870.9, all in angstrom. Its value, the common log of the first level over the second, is 0.031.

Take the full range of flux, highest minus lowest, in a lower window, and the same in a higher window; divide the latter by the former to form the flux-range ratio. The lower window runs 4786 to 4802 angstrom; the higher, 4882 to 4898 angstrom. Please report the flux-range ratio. 1.4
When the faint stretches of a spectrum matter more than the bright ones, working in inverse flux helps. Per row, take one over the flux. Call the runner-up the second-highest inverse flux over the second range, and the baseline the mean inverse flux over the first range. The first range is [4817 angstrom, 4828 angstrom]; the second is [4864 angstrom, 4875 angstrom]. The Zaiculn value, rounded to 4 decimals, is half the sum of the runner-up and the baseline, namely 0.0465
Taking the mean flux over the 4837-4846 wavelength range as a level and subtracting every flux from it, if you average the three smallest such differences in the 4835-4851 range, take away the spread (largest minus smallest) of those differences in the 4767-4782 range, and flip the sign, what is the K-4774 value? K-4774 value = 1.9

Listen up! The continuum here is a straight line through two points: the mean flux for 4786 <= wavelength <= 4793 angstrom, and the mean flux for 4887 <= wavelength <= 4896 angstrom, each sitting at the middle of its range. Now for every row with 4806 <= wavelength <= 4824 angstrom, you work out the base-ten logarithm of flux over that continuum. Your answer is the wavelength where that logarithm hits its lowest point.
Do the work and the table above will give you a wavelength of 4807.37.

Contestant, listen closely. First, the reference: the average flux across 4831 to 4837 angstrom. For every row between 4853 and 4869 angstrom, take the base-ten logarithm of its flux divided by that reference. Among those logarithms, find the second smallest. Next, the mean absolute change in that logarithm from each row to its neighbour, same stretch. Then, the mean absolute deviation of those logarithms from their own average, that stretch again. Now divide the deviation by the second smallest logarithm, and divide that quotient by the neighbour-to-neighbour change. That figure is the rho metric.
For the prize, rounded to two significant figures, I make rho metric -26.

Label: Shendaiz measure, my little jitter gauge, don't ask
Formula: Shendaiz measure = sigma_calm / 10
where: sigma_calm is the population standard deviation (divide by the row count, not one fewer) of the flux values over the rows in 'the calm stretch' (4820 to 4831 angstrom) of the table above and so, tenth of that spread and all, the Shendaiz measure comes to 0.034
